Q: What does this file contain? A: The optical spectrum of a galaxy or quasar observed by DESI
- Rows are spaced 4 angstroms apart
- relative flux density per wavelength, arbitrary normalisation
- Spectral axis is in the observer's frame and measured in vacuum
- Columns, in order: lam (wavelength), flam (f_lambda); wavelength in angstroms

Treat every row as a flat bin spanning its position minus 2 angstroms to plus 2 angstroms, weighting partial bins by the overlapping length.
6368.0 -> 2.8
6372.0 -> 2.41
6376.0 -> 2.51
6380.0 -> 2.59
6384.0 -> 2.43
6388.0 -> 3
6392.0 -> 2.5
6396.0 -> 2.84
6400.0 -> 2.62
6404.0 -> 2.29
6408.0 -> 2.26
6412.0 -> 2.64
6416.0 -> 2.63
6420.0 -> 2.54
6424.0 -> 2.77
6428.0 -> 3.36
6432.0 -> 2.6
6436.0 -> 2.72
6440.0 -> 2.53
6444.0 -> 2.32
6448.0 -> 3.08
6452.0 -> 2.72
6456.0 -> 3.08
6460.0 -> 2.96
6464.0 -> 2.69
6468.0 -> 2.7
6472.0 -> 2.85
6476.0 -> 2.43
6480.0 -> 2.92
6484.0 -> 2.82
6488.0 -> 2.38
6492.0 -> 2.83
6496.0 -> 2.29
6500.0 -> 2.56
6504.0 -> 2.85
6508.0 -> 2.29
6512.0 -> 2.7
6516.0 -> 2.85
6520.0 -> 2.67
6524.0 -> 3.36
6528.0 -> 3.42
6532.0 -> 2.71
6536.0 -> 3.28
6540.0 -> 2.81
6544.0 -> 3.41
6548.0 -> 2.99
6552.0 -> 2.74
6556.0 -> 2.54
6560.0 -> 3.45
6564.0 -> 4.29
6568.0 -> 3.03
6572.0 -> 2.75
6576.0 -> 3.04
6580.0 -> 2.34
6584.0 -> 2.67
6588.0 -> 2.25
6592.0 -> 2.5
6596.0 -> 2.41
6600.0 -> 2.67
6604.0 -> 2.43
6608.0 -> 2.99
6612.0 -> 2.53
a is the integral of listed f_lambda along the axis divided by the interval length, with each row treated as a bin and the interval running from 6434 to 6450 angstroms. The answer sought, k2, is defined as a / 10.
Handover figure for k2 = 0.27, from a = 2.7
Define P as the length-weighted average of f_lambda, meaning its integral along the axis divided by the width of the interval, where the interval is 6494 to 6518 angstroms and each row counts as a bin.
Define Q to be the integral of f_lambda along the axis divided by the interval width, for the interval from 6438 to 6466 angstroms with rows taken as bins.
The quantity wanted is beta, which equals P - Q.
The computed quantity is -0.18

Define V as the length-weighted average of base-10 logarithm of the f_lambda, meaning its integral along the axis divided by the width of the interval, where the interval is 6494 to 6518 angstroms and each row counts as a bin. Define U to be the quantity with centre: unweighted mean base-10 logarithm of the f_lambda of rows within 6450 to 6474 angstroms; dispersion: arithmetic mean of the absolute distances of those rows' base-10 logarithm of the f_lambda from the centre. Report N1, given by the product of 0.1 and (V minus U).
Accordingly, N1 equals 0.0392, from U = 0.020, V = 0.41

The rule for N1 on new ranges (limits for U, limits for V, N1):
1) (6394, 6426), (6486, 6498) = 0.0369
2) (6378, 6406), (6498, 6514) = 0.0384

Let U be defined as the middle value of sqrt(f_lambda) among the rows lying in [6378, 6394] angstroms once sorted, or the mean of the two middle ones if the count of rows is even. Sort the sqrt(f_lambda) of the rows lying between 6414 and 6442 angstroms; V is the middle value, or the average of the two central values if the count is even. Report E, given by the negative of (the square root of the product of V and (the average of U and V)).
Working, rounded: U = 1.60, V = 1.62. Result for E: -1.615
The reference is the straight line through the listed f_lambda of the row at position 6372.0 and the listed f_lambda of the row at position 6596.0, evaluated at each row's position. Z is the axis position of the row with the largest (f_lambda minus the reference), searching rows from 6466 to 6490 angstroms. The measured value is 6480.0 angstroms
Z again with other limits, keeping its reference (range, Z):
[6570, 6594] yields 6576.0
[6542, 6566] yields 6564.0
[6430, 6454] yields 6448.0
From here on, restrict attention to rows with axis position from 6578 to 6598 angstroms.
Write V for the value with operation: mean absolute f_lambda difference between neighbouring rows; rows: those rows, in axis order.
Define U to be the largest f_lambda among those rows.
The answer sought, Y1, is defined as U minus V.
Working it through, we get 2.4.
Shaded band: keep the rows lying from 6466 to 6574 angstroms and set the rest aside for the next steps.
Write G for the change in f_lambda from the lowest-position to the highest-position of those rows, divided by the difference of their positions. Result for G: 0.0005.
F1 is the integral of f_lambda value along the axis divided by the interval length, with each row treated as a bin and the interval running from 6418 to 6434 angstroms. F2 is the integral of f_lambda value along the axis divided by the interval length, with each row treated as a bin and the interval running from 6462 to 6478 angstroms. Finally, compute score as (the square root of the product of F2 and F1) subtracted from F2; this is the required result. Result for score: -0.07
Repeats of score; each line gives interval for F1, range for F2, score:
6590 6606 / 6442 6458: 0.15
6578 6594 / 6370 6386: 0.02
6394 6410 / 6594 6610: 0.06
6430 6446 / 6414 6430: 0.14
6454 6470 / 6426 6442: -0.03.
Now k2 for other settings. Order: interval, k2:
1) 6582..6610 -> 0.26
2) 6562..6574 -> 0.34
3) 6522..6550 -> 0.31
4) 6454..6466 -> 0.29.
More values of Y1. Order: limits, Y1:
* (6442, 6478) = 2.8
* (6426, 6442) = 3.0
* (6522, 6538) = 3.0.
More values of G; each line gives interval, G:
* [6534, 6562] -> 0.0071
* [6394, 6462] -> 0.0019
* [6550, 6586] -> -0.0022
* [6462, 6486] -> 0.0065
